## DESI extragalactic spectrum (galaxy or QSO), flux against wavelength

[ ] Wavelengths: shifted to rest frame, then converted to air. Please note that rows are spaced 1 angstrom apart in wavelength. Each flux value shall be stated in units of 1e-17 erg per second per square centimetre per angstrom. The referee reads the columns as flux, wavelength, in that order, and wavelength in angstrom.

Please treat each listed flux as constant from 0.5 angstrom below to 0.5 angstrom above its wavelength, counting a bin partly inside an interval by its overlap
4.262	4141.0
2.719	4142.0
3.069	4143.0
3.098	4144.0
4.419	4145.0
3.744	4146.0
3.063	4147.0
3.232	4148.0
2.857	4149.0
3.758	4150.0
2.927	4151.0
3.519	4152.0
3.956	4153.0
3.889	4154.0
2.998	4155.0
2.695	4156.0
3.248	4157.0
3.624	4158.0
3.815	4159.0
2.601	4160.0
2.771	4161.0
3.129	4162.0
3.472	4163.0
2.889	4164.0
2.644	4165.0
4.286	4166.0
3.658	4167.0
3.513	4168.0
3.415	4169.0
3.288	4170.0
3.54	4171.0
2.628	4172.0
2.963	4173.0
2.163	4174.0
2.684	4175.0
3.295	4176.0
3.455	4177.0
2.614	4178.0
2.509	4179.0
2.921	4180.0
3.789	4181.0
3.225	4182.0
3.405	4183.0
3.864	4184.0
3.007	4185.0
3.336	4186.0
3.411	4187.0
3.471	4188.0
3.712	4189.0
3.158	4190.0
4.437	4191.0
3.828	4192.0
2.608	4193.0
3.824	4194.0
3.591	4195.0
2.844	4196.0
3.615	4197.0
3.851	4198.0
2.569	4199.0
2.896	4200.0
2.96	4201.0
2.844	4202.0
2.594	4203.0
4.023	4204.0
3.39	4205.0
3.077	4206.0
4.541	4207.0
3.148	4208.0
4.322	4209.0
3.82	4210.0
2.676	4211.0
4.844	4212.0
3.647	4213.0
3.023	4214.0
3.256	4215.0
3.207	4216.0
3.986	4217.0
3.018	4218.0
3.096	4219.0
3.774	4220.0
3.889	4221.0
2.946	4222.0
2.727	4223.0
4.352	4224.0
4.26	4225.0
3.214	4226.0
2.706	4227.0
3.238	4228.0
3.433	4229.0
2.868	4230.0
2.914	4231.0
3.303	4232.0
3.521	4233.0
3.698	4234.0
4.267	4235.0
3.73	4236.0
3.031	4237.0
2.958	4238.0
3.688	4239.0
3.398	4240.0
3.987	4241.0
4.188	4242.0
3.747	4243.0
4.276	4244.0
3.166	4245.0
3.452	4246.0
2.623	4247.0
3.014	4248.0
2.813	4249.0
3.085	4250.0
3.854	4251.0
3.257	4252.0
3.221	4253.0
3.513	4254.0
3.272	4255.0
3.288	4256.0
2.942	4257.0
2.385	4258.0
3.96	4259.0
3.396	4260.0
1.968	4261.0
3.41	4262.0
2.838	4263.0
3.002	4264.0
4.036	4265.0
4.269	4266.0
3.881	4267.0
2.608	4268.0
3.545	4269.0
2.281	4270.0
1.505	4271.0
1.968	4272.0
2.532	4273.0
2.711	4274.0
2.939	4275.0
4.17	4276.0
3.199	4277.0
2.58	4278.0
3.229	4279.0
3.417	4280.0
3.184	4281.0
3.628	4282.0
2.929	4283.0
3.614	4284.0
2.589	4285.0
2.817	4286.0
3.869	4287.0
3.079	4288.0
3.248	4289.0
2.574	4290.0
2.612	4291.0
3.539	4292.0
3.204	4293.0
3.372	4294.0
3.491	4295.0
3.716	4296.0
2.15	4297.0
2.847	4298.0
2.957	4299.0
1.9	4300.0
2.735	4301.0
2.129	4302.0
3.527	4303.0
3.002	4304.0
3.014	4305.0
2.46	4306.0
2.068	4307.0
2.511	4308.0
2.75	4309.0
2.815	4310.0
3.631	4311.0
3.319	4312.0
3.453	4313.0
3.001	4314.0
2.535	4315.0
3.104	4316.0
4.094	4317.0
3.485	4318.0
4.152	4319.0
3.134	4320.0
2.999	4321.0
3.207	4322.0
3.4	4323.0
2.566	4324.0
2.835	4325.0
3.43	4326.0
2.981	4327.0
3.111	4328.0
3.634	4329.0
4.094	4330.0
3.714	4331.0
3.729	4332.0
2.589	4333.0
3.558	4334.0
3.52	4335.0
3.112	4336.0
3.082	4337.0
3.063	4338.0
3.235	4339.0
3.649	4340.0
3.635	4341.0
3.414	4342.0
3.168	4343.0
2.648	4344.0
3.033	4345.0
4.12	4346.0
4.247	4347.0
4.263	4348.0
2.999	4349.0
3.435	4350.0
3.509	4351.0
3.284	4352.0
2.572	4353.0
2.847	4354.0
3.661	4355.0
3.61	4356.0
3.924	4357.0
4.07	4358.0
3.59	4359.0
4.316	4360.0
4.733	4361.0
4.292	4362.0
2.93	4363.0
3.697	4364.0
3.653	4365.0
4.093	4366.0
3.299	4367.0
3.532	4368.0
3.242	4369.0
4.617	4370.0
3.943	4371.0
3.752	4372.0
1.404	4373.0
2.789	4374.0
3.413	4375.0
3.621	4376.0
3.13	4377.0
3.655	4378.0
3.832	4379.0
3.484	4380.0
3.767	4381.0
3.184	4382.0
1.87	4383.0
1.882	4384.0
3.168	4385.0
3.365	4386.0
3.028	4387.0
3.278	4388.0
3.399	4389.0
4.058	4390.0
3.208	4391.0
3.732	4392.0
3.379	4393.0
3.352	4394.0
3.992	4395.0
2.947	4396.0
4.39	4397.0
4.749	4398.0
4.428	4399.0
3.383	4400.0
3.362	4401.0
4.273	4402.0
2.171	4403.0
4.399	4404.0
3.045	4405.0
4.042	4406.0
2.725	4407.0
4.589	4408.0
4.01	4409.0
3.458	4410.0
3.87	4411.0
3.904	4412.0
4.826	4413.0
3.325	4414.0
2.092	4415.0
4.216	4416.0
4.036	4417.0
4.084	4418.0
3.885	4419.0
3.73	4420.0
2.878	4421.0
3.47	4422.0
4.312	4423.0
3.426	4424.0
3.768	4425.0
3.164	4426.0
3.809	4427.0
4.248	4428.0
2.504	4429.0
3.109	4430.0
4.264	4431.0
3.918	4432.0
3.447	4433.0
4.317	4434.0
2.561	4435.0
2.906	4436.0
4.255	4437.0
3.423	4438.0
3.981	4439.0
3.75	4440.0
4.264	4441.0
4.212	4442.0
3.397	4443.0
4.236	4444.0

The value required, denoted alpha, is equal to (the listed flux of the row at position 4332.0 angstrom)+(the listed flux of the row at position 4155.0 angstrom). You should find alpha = 6.7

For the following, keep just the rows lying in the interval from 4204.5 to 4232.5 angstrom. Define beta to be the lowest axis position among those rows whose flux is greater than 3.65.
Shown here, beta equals 4207.0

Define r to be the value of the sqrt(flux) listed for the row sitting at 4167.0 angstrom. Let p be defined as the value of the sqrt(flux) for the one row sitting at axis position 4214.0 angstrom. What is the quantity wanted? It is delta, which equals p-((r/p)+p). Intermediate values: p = 1.74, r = 1.91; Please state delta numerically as -1.10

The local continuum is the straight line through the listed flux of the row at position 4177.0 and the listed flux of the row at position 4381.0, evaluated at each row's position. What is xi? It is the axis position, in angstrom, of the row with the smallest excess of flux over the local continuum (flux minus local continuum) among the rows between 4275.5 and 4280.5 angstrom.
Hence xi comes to 4278.0 angstrom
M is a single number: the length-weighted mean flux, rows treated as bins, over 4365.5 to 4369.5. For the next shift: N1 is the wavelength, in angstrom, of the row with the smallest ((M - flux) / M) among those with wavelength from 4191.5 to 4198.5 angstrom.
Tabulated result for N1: 4198.0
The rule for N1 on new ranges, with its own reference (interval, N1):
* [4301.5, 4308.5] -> 4303.0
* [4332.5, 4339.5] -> 4334.0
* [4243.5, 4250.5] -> 4244.0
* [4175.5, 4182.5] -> 4181.0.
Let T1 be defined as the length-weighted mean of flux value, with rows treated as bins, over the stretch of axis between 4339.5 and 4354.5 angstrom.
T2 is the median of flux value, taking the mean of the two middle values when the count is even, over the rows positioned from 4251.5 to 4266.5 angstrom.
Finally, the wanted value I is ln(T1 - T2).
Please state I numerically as -2.2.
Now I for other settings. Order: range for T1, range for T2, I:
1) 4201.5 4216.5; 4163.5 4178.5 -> -1.6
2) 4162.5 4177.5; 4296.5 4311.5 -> -0.8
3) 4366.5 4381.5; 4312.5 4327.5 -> -1.2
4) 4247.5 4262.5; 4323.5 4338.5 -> -3.1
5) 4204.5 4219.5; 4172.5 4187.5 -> -1.2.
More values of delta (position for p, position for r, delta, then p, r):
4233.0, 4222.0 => -0.91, 1.88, 1.72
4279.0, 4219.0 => -0.98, 1.80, 1.76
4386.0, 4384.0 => -0.75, 1.83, 1.37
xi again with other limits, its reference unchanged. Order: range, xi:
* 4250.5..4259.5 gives 4258.0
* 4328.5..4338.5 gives 4333.0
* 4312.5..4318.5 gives 4315.0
